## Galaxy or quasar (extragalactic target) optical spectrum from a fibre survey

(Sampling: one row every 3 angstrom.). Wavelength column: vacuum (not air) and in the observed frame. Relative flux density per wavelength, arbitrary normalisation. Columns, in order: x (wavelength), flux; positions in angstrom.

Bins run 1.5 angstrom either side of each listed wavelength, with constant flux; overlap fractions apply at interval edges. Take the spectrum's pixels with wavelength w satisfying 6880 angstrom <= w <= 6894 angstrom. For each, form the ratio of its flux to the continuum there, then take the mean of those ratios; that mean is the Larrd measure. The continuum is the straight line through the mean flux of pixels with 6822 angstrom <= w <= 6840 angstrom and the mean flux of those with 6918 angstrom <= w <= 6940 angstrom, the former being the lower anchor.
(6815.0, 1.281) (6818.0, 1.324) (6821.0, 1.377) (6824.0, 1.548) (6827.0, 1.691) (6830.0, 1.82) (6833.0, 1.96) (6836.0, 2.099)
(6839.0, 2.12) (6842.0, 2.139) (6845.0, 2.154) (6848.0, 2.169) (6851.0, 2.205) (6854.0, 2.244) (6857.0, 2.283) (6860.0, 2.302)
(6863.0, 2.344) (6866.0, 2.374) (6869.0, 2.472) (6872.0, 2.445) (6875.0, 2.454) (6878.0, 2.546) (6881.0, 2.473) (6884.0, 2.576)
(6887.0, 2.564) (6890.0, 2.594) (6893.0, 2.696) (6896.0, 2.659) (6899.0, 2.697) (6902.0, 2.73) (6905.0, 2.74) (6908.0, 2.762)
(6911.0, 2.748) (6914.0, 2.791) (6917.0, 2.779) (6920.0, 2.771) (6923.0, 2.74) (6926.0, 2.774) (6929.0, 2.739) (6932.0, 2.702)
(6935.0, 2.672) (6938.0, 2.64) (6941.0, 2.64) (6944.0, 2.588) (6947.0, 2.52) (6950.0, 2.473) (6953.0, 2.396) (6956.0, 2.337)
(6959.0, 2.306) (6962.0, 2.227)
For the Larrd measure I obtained 1.10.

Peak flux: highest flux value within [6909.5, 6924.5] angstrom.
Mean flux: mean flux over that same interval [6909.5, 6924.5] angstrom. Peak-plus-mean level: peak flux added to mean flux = 5.6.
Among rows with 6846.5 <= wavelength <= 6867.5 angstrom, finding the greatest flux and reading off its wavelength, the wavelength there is 6866.0 angstrom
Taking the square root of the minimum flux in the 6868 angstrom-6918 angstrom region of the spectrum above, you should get 1.56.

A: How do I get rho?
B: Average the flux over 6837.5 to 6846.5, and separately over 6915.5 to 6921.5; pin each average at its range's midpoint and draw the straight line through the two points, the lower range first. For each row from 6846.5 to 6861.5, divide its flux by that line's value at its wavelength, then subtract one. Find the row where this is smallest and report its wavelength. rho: 6848.0 angstrom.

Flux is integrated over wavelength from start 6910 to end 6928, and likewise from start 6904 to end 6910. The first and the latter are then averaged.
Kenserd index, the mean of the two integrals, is 33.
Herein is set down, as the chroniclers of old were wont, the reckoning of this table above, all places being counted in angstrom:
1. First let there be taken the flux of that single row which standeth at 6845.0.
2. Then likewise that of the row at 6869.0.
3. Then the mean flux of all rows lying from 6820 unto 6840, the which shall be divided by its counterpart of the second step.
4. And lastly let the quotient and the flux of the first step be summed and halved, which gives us 1.44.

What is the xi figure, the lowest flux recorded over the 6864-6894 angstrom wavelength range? 2.374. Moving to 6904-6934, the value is 2.702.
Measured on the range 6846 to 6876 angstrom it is 2.169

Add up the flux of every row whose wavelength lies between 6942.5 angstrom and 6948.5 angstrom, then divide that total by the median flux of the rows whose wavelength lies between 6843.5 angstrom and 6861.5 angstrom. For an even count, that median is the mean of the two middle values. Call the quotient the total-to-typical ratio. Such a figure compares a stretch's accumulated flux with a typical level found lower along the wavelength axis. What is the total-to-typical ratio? 2.3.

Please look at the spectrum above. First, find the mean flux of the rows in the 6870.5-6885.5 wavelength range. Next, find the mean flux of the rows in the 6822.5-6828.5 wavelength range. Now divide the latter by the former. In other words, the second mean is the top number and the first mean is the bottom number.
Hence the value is 0.65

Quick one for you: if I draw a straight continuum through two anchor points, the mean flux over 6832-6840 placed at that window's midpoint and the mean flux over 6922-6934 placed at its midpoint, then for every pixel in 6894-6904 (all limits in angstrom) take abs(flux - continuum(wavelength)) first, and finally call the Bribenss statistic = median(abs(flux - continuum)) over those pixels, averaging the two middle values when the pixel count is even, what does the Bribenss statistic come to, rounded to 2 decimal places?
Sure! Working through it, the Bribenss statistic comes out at 0.17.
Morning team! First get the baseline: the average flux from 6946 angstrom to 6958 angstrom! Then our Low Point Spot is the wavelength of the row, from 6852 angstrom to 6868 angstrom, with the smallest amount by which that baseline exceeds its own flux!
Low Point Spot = 6866.0 angstrom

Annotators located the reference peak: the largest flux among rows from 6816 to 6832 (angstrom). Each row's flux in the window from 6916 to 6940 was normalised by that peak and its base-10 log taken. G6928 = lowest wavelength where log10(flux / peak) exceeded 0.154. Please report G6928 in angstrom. 6917.0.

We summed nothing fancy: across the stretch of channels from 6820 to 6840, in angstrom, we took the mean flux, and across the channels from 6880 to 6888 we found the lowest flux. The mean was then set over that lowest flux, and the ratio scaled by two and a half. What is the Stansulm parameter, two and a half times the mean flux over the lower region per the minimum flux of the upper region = 1.8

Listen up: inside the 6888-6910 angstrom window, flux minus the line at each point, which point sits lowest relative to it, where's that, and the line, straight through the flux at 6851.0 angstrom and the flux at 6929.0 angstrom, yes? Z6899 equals 6890.0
